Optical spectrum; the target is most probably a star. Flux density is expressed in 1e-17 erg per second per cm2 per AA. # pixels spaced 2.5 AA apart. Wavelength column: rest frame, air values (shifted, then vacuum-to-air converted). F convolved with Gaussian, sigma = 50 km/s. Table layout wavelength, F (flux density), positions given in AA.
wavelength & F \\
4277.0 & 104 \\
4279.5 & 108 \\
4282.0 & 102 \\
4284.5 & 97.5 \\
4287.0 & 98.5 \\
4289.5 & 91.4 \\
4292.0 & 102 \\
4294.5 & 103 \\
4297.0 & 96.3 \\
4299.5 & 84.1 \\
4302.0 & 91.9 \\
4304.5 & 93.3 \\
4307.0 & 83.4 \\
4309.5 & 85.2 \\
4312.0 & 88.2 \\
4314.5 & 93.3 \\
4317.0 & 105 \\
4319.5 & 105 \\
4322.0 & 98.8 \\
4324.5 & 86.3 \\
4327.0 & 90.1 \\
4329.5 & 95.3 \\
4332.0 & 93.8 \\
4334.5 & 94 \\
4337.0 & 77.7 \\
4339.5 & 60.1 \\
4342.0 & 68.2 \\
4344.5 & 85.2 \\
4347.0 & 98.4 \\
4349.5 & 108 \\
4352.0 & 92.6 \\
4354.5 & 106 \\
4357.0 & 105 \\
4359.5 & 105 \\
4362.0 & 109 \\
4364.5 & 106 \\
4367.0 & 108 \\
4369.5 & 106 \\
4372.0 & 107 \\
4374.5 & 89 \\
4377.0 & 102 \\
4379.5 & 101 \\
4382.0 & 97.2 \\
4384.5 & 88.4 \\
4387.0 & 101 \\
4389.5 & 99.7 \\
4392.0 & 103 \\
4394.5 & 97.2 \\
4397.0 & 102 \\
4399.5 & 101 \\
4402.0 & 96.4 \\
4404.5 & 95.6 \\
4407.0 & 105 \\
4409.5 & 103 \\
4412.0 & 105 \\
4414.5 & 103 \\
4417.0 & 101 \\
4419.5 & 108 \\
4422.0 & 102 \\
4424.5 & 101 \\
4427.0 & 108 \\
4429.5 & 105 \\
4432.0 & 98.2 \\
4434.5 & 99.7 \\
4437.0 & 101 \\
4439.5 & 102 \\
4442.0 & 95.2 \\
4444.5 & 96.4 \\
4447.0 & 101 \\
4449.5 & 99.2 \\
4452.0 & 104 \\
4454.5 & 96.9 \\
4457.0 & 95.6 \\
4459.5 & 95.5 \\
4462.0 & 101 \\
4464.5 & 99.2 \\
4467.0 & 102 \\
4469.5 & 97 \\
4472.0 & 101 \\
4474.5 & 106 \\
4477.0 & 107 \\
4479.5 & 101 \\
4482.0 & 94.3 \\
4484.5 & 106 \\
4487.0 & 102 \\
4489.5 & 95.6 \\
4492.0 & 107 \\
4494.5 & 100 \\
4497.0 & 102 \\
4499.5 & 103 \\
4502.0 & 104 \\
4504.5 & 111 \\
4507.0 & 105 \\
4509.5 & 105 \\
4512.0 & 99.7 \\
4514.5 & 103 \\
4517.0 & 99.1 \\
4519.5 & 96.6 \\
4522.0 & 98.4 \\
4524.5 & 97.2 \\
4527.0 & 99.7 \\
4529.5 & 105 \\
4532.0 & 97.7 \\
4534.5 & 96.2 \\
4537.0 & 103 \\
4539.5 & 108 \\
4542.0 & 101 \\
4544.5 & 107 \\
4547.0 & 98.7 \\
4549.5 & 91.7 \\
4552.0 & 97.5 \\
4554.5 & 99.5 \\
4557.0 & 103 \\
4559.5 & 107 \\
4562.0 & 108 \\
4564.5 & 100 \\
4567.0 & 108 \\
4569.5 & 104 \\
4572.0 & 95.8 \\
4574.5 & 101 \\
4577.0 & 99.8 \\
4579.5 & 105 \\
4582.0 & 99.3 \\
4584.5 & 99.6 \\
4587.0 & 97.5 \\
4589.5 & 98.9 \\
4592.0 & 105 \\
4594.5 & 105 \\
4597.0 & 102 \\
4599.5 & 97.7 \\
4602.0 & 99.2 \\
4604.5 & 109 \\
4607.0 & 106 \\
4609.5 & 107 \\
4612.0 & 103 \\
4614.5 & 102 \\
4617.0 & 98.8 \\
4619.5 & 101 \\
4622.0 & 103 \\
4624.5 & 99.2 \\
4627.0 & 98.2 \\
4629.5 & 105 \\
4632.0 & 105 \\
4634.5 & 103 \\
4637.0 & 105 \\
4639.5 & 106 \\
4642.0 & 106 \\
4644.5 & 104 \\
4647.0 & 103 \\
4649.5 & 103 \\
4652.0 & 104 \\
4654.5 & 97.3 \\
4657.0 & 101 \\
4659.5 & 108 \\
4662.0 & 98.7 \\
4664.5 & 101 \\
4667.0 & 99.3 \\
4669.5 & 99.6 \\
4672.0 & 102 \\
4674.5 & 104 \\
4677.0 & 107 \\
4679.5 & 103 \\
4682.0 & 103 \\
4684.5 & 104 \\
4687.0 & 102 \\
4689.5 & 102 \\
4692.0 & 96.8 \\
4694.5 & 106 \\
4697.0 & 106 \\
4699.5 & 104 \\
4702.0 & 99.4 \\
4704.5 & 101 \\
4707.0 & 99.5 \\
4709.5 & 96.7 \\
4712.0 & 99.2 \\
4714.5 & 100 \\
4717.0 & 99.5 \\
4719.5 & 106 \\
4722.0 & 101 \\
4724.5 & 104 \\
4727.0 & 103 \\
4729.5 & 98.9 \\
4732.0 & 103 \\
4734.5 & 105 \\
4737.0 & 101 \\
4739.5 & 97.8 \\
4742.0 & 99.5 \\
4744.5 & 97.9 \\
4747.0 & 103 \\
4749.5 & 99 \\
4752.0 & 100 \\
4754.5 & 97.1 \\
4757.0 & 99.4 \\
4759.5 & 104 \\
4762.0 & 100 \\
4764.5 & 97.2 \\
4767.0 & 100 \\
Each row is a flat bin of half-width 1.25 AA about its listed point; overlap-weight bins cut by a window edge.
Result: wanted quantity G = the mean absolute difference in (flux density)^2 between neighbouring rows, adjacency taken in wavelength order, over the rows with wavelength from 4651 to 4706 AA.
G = 661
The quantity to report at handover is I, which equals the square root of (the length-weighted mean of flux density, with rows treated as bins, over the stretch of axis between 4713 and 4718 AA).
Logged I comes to 10.0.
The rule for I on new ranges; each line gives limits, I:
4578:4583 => 10.1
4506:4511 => 10.2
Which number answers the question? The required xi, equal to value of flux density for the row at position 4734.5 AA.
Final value 105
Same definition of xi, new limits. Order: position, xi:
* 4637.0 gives 105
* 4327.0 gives 90.1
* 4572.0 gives 95.8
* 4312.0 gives 88.2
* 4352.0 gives 92.6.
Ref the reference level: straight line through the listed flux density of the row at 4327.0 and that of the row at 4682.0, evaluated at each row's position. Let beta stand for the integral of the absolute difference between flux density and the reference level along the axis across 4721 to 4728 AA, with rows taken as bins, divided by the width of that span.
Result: 1.8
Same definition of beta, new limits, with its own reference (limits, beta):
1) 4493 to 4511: 7.8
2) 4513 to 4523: 2.5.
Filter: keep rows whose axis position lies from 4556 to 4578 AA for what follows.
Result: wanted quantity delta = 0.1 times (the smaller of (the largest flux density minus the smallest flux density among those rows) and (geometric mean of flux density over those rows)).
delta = 1.22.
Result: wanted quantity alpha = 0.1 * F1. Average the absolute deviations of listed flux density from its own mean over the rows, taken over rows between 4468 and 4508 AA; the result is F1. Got 0.35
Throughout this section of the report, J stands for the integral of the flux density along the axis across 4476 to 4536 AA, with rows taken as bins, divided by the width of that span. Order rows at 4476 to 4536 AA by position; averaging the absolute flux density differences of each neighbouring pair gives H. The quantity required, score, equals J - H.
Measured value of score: 97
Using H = 4.6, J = 101.5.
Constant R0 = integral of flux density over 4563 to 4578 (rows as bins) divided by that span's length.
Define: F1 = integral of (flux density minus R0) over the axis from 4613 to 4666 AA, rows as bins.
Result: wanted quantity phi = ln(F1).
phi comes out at 3.9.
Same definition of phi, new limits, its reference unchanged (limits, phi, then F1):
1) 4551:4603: 0.2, 1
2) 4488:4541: 2.1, 8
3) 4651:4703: 3.6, 38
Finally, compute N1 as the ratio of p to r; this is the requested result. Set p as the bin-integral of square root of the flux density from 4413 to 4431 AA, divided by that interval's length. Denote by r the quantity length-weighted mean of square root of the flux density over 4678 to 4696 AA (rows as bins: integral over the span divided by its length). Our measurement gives 1.007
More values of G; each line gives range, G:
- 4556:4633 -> 730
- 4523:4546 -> 1059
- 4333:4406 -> 1325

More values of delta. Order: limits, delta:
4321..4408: 4.89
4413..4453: 1.28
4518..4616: 1.73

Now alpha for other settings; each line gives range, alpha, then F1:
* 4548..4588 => 0.36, 3.6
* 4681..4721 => 0.26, 2.6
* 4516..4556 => 0.31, 3.1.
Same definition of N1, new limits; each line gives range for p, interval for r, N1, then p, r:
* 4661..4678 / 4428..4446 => 1.009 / 10.1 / 10.0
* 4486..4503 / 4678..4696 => 0.997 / 10.1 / 10.1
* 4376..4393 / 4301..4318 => 1.041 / 9.9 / 9.5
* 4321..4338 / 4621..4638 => 0.941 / 9.5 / 10.1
